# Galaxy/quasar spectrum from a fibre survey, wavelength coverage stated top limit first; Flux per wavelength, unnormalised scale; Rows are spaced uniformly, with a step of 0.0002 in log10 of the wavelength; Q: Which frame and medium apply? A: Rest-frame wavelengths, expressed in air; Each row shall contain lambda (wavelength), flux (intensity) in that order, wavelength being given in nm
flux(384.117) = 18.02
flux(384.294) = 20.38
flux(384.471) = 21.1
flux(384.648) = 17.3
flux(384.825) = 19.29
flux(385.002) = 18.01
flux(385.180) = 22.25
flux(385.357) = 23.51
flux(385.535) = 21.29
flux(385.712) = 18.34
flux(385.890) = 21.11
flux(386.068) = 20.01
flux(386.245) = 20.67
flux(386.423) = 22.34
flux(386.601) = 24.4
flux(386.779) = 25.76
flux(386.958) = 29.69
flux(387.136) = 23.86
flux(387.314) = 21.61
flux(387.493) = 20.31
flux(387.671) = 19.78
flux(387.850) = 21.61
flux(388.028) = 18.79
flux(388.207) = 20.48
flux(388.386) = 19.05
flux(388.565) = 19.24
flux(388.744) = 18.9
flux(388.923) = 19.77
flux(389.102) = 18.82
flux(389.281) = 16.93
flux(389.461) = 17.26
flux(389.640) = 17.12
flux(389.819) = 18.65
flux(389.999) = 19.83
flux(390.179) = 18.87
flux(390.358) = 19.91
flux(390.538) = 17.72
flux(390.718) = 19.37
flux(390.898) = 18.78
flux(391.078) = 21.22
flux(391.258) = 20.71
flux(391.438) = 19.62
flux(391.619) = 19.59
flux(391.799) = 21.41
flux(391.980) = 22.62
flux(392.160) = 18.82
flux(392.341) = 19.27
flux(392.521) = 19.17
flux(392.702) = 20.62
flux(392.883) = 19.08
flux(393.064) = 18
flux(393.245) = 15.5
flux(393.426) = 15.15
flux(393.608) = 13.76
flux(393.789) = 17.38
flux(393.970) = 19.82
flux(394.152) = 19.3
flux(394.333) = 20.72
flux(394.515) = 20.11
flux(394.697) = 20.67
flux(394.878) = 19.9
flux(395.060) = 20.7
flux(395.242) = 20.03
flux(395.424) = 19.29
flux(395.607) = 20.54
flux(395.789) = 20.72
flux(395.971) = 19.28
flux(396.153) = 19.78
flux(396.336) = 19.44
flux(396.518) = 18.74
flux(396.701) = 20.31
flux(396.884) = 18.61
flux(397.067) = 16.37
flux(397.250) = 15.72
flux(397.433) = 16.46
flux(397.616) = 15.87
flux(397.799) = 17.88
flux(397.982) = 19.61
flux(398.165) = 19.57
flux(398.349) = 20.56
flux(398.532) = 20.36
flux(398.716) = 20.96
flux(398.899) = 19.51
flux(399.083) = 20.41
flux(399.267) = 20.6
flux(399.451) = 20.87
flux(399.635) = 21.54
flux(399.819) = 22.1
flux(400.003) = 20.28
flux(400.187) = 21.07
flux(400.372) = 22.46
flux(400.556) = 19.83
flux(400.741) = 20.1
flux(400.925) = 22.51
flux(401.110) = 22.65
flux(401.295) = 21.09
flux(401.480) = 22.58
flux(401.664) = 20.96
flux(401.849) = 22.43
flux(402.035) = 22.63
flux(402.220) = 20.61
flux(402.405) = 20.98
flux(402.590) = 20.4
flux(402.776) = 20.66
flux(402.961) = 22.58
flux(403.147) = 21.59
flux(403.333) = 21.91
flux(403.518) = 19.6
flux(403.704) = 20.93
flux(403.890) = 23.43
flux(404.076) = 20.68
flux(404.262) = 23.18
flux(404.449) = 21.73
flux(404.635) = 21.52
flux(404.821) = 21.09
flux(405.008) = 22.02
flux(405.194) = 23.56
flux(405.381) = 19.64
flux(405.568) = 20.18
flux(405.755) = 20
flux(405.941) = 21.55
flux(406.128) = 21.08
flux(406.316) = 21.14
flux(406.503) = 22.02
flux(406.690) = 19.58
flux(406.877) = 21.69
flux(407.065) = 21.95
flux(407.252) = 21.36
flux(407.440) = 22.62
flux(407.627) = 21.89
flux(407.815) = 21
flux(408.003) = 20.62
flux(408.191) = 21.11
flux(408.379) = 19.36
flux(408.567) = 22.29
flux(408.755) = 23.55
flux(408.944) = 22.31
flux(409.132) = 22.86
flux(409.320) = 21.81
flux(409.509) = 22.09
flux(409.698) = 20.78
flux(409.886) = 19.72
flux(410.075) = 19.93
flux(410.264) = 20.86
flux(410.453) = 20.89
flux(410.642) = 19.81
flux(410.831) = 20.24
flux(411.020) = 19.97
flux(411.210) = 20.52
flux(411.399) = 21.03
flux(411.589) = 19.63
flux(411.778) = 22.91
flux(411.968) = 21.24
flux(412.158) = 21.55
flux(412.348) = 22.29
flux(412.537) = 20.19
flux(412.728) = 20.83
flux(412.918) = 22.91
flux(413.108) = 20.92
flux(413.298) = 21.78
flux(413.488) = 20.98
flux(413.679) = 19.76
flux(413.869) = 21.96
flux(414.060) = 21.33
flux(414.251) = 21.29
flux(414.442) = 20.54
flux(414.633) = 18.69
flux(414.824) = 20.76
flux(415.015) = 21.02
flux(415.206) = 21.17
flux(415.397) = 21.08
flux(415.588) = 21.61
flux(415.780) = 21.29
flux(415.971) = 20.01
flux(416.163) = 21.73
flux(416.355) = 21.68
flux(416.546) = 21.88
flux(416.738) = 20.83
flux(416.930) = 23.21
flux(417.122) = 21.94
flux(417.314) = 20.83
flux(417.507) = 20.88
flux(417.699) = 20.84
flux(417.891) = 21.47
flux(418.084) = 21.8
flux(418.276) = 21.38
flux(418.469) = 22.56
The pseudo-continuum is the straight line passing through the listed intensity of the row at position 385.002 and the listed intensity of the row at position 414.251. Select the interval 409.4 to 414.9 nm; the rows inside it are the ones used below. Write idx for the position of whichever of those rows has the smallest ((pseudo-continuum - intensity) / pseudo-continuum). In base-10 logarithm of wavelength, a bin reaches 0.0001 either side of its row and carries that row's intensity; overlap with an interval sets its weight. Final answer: 411.778 nm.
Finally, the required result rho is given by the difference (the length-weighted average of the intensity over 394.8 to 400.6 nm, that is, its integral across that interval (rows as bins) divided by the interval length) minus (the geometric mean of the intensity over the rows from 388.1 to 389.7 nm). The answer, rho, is 1.1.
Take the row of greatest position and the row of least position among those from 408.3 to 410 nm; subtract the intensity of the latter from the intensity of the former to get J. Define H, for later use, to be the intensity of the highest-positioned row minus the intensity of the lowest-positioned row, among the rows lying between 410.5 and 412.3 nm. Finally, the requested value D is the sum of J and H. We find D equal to 2.1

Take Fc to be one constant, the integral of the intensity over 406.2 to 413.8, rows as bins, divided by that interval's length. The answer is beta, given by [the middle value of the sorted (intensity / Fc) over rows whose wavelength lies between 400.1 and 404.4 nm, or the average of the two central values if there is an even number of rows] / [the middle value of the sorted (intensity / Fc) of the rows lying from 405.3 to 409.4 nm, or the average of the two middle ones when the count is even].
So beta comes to 0.98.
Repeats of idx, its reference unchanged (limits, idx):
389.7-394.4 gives 391.980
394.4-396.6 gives 394.697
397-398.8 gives 398.716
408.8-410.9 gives 409.132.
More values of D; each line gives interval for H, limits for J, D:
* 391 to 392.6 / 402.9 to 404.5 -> -2.9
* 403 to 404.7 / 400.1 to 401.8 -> -0.2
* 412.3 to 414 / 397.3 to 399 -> 2.7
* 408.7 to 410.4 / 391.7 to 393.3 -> -8.6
